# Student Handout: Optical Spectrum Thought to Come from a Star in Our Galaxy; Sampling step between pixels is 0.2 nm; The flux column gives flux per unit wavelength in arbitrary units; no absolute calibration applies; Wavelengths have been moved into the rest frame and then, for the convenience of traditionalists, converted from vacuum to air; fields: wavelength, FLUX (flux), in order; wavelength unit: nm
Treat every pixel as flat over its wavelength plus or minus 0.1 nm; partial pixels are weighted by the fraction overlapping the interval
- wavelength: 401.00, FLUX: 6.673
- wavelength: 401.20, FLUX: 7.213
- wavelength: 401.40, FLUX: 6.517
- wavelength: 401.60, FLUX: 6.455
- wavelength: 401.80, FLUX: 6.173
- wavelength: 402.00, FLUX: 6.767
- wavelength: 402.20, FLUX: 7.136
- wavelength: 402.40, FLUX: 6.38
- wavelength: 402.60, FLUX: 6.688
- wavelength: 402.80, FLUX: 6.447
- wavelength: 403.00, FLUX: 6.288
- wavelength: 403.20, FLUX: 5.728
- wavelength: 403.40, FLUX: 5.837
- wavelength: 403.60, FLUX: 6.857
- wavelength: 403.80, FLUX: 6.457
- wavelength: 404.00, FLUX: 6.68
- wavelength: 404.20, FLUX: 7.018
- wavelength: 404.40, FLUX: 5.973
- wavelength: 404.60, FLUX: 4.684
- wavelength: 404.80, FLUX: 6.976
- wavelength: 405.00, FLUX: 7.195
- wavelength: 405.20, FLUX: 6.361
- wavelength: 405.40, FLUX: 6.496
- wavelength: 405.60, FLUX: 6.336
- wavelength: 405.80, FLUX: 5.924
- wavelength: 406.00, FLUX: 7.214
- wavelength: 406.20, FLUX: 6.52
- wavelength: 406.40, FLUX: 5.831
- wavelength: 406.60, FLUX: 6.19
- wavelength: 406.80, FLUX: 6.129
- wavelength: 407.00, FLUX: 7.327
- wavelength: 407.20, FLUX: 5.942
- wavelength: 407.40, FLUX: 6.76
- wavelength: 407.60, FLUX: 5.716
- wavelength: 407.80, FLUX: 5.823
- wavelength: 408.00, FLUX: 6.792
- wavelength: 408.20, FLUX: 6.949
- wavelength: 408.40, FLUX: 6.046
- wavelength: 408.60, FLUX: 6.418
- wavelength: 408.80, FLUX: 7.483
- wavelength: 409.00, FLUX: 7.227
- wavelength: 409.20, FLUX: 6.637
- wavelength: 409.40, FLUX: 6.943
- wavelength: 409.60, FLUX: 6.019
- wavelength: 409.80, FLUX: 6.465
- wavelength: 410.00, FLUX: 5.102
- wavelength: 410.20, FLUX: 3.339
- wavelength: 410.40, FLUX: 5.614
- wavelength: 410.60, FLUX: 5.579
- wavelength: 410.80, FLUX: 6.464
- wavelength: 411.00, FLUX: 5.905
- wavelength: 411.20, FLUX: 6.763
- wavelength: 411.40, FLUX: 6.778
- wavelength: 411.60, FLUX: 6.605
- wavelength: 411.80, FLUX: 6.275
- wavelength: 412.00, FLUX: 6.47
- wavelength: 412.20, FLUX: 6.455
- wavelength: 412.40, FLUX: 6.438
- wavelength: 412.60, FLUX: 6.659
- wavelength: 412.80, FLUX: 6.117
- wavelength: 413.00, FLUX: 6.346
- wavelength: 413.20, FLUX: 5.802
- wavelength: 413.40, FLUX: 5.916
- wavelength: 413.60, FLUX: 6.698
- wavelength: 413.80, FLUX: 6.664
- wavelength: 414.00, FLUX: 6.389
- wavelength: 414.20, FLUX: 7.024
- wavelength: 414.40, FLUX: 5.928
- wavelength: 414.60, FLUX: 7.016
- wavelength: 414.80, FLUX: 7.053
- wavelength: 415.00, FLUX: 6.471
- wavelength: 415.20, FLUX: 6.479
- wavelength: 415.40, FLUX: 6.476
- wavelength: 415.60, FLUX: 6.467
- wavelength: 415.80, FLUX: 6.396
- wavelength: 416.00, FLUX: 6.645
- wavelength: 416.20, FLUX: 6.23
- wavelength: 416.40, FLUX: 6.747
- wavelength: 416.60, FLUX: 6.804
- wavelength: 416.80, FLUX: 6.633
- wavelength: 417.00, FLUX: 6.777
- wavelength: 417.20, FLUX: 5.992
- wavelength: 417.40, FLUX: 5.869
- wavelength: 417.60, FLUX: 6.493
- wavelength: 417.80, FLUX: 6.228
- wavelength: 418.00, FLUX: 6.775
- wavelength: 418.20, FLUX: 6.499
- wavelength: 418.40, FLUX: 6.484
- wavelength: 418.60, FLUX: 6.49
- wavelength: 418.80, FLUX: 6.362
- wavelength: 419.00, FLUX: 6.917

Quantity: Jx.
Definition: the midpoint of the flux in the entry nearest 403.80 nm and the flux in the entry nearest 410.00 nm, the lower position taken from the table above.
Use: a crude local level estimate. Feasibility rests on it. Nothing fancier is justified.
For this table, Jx 5.8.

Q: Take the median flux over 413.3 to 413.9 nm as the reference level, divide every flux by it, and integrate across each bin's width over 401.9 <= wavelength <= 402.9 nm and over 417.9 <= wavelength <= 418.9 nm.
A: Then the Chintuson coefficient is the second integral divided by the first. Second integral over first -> 0.98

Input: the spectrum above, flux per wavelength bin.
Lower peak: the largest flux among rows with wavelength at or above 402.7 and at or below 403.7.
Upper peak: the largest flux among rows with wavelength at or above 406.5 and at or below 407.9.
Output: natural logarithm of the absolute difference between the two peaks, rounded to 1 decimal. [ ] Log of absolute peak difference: -0.8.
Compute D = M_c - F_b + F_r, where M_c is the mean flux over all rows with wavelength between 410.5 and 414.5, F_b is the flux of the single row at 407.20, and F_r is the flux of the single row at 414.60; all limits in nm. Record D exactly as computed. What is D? 7.4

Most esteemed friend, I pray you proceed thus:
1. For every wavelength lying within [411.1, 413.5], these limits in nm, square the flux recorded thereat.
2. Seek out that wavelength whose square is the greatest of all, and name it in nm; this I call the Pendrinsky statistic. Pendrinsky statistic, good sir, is 411.40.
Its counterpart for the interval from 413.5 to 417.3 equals 414.80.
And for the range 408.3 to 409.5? 408.80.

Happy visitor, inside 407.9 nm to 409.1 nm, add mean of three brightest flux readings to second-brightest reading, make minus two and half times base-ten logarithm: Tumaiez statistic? -2.90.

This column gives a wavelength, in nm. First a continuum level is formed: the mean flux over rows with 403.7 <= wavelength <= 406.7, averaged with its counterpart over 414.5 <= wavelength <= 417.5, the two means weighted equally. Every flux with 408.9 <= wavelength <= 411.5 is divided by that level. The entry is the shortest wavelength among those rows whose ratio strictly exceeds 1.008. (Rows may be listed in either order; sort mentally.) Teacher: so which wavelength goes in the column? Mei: 409.00 nm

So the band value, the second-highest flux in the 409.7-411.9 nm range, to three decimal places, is 6.763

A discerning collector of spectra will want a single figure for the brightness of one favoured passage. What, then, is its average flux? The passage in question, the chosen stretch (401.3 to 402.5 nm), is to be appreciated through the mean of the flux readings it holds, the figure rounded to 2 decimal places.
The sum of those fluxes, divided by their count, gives 6.57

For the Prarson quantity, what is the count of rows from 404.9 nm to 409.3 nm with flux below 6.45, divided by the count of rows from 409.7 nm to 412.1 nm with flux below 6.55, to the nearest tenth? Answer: 1.2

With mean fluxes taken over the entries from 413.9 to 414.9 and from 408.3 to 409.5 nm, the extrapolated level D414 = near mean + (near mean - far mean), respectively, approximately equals 6.6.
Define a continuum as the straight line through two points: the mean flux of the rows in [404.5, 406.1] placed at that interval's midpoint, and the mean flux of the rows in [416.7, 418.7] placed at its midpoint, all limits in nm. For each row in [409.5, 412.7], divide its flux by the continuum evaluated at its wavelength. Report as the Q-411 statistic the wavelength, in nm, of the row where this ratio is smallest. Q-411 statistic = 410.20 nm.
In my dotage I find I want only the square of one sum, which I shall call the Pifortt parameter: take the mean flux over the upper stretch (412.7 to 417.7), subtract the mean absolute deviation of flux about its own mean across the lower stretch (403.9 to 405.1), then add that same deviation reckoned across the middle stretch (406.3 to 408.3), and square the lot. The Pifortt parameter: 39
